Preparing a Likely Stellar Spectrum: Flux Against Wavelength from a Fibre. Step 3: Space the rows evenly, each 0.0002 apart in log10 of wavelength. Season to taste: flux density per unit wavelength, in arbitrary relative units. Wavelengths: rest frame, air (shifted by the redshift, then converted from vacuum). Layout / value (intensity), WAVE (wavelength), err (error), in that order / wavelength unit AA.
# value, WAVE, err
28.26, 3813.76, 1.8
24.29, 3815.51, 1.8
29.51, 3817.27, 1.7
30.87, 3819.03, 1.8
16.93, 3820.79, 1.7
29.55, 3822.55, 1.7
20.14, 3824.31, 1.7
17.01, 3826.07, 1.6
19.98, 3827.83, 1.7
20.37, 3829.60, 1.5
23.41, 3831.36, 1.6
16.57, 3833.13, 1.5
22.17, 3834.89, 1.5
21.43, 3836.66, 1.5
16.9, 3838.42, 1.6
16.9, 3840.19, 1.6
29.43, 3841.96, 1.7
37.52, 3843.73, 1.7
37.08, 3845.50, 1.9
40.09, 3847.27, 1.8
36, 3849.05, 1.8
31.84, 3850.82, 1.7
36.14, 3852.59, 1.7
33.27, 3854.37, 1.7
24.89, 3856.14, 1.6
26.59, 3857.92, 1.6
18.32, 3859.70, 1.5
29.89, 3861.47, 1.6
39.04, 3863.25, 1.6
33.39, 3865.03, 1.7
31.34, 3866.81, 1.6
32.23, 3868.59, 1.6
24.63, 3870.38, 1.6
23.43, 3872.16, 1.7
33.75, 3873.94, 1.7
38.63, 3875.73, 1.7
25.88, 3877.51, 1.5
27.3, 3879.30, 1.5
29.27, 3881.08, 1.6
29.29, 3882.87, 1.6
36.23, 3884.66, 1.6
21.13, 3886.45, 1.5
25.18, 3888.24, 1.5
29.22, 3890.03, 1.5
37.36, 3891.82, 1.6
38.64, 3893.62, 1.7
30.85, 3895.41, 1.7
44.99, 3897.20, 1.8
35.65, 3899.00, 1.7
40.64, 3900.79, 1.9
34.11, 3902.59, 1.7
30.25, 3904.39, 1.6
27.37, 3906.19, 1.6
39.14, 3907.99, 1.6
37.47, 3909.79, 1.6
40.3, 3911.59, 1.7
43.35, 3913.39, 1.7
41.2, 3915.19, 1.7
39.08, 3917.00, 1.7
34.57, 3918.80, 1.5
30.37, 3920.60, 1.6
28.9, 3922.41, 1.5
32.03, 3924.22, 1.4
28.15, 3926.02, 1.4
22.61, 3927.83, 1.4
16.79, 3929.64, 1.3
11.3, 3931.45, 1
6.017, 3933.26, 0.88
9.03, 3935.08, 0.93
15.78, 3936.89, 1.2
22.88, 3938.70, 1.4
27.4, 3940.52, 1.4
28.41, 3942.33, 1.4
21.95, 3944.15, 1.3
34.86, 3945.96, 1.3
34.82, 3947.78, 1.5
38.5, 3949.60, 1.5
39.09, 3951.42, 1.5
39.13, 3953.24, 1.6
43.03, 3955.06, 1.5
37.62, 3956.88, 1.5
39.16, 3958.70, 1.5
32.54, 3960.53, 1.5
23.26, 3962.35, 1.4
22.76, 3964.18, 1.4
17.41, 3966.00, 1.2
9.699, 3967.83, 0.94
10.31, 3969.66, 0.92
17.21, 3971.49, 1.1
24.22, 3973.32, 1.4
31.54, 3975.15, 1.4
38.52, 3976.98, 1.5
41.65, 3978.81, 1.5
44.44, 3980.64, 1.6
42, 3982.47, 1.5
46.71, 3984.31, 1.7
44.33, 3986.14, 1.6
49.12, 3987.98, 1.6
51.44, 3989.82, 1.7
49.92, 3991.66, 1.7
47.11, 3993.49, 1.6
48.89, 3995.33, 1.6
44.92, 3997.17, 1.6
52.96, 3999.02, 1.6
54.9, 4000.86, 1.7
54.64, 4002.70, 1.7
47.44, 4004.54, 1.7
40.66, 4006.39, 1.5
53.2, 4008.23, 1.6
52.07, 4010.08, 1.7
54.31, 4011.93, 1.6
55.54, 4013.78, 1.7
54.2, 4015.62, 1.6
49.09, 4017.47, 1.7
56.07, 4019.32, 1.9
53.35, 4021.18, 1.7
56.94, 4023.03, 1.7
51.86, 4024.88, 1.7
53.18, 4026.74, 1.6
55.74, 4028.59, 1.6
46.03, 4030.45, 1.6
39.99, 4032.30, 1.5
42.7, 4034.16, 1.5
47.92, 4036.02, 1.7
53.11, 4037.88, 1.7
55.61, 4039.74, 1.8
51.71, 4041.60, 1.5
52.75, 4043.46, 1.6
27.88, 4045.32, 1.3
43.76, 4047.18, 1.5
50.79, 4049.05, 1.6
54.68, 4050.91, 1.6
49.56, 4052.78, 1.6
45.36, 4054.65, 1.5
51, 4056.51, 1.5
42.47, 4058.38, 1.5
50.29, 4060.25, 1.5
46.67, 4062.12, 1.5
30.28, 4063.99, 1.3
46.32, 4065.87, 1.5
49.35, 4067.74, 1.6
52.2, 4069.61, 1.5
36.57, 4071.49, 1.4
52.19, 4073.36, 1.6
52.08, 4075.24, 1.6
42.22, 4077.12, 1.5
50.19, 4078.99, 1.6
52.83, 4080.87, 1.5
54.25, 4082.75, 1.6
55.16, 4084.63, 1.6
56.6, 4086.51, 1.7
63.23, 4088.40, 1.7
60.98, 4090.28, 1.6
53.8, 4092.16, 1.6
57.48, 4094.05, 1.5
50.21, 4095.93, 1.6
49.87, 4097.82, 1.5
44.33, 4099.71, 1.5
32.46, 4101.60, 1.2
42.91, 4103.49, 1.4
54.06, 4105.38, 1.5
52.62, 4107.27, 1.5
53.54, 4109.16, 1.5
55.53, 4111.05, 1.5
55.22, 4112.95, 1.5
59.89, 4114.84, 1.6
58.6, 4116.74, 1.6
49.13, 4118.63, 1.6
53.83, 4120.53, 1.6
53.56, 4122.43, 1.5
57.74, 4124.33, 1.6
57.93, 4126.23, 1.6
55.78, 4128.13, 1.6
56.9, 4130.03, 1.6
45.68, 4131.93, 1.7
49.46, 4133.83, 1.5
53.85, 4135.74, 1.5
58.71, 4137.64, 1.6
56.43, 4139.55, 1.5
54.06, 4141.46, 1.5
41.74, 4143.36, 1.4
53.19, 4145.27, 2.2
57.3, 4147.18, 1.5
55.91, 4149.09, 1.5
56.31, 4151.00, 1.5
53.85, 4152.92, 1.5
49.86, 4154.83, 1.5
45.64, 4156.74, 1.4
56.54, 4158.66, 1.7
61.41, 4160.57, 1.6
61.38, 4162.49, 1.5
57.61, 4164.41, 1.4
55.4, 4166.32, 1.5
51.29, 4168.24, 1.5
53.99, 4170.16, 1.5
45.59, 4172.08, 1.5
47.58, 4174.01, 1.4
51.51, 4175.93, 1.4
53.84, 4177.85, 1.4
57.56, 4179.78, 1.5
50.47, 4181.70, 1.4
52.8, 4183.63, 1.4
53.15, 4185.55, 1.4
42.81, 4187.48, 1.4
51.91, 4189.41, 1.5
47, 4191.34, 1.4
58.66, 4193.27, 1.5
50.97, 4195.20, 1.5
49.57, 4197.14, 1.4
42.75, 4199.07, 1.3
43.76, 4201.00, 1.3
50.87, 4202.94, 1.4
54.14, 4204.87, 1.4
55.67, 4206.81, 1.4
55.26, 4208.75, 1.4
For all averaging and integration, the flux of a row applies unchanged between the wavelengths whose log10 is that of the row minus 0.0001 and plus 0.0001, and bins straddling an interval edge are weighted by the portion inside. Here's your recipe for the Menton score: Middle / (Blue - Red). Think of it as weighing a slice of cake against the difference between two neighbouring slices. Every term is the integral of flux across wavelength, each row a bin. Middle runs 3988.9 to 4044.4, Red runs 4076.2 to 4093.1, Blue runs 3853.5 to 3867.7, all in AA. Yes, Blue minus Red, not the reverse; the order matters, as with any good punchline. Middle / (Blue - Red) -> -5.7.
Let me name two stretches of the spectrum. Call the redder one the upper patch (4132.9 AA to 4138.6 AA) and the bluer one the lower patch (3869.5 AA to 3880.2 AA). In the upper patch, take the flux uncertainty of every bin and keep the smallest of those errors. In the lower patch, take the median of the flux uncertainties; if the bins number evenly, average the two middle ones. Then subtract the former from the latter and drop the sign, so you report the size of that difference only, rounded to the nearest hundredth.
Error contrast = 0.15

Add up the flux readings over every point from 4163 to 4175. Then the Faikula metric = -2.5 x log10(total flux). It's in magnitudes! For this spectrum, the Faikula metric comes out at -6.23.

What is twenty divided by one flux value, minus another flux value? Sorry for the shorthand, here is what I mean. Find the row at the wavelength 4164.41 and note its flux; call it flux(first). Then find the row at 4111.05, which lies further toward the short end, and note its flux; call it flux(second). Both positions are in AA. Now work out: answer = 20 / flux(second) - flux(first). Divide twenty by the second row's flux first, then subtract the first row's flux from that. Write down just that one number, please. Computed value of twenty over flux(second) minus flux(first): -57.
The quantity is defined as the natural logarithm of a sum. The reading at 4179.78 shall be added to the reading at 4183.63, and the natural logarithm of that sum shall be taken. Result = 4.70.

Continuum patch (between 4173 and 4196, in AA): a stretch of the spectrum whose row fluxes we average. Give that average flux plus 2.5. 54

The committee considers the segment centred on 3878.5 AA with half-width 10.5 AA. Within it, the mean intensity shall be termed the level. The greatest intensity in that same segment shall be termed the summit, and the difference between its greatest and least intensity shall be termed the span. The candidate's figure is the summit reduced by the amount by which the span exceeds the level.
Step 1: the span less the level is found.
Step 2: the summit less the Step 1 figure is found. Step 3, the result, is 50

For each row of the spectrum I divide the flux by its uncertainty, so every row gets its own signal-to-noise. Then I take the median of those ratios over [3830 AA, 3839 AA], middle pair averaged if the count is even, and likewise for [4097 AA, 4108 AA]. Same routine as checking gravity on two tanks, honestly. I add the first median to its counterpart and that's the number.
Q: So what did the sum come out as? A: 46.2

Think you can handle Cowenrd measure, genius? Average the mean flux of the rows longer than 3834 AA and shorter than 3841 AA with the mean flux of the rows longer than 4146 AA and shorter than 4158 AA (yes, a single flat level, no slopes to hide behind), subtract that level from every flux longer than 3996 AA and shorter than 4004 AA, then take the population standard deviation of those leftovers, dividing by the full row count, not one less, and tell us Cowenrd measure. 4.1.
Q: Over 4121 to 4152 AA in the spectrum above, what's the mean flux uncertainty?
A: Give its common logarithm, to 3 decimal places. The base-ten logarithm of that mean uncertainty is 0.199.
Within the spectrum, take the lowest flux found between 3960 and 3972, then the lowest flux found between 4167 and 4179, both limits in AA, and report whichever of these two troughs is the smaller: 10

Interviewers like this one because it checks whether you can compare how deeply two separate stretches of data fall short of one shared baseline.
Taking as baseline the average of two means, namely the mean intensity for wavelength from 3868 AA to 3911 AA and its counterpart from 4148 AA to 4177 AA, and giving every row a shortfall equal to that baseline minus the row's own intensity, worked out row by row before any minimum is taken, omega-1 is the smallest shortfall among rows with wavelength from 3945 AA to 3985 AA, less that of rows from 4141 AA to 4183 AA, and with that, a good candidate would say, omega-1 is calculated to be 14.7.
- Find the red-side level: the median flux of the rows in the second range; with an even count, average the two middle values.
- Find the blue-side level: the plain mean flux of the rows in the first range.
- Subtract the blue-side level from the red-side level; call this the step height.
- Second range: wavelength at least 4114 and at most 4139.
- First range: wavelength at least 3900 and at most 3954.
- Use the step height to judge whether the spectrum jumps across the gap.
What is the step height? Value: 26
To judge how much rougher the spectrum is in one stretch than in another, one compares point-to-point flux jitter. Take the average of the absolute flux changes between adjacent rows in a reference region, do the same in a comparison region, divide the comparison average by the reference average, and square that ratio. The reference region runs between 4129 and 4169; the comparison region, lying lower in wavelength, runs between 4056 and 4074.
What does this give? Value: 4.4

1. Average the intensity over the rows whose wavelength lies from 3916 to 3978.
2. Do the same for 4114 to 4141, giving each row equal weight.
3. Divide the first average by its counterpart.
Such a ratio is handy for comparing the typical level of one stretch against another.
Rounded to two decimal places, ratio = 0.49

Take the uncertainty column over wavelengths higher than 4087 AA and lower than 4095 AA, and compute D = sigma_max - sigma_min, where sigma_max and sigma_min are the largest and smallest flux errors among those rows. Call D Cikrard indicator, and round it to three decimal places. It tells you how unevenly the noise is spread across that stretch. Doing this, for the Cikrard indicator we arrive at 0.200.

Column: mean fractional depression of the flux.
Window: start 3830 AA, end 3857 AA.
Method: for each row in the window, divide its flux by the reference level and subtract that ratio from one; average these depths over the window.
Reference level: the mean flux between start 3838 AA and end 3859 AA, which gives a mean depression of 0.1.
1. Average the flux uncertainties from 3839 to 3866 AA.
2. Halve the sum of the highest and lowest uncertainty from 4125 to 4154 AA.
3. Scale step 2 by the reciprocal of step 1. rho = 1.07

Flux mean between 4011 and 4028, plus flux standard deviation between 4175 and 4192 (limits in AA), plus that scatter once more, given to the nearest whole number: 62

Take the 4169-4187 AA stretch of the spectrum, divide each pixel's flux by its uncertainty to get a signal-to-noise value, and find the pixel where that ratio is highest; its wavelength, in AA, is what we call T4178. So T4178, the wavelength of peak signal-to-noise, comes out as 4177.85 AA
